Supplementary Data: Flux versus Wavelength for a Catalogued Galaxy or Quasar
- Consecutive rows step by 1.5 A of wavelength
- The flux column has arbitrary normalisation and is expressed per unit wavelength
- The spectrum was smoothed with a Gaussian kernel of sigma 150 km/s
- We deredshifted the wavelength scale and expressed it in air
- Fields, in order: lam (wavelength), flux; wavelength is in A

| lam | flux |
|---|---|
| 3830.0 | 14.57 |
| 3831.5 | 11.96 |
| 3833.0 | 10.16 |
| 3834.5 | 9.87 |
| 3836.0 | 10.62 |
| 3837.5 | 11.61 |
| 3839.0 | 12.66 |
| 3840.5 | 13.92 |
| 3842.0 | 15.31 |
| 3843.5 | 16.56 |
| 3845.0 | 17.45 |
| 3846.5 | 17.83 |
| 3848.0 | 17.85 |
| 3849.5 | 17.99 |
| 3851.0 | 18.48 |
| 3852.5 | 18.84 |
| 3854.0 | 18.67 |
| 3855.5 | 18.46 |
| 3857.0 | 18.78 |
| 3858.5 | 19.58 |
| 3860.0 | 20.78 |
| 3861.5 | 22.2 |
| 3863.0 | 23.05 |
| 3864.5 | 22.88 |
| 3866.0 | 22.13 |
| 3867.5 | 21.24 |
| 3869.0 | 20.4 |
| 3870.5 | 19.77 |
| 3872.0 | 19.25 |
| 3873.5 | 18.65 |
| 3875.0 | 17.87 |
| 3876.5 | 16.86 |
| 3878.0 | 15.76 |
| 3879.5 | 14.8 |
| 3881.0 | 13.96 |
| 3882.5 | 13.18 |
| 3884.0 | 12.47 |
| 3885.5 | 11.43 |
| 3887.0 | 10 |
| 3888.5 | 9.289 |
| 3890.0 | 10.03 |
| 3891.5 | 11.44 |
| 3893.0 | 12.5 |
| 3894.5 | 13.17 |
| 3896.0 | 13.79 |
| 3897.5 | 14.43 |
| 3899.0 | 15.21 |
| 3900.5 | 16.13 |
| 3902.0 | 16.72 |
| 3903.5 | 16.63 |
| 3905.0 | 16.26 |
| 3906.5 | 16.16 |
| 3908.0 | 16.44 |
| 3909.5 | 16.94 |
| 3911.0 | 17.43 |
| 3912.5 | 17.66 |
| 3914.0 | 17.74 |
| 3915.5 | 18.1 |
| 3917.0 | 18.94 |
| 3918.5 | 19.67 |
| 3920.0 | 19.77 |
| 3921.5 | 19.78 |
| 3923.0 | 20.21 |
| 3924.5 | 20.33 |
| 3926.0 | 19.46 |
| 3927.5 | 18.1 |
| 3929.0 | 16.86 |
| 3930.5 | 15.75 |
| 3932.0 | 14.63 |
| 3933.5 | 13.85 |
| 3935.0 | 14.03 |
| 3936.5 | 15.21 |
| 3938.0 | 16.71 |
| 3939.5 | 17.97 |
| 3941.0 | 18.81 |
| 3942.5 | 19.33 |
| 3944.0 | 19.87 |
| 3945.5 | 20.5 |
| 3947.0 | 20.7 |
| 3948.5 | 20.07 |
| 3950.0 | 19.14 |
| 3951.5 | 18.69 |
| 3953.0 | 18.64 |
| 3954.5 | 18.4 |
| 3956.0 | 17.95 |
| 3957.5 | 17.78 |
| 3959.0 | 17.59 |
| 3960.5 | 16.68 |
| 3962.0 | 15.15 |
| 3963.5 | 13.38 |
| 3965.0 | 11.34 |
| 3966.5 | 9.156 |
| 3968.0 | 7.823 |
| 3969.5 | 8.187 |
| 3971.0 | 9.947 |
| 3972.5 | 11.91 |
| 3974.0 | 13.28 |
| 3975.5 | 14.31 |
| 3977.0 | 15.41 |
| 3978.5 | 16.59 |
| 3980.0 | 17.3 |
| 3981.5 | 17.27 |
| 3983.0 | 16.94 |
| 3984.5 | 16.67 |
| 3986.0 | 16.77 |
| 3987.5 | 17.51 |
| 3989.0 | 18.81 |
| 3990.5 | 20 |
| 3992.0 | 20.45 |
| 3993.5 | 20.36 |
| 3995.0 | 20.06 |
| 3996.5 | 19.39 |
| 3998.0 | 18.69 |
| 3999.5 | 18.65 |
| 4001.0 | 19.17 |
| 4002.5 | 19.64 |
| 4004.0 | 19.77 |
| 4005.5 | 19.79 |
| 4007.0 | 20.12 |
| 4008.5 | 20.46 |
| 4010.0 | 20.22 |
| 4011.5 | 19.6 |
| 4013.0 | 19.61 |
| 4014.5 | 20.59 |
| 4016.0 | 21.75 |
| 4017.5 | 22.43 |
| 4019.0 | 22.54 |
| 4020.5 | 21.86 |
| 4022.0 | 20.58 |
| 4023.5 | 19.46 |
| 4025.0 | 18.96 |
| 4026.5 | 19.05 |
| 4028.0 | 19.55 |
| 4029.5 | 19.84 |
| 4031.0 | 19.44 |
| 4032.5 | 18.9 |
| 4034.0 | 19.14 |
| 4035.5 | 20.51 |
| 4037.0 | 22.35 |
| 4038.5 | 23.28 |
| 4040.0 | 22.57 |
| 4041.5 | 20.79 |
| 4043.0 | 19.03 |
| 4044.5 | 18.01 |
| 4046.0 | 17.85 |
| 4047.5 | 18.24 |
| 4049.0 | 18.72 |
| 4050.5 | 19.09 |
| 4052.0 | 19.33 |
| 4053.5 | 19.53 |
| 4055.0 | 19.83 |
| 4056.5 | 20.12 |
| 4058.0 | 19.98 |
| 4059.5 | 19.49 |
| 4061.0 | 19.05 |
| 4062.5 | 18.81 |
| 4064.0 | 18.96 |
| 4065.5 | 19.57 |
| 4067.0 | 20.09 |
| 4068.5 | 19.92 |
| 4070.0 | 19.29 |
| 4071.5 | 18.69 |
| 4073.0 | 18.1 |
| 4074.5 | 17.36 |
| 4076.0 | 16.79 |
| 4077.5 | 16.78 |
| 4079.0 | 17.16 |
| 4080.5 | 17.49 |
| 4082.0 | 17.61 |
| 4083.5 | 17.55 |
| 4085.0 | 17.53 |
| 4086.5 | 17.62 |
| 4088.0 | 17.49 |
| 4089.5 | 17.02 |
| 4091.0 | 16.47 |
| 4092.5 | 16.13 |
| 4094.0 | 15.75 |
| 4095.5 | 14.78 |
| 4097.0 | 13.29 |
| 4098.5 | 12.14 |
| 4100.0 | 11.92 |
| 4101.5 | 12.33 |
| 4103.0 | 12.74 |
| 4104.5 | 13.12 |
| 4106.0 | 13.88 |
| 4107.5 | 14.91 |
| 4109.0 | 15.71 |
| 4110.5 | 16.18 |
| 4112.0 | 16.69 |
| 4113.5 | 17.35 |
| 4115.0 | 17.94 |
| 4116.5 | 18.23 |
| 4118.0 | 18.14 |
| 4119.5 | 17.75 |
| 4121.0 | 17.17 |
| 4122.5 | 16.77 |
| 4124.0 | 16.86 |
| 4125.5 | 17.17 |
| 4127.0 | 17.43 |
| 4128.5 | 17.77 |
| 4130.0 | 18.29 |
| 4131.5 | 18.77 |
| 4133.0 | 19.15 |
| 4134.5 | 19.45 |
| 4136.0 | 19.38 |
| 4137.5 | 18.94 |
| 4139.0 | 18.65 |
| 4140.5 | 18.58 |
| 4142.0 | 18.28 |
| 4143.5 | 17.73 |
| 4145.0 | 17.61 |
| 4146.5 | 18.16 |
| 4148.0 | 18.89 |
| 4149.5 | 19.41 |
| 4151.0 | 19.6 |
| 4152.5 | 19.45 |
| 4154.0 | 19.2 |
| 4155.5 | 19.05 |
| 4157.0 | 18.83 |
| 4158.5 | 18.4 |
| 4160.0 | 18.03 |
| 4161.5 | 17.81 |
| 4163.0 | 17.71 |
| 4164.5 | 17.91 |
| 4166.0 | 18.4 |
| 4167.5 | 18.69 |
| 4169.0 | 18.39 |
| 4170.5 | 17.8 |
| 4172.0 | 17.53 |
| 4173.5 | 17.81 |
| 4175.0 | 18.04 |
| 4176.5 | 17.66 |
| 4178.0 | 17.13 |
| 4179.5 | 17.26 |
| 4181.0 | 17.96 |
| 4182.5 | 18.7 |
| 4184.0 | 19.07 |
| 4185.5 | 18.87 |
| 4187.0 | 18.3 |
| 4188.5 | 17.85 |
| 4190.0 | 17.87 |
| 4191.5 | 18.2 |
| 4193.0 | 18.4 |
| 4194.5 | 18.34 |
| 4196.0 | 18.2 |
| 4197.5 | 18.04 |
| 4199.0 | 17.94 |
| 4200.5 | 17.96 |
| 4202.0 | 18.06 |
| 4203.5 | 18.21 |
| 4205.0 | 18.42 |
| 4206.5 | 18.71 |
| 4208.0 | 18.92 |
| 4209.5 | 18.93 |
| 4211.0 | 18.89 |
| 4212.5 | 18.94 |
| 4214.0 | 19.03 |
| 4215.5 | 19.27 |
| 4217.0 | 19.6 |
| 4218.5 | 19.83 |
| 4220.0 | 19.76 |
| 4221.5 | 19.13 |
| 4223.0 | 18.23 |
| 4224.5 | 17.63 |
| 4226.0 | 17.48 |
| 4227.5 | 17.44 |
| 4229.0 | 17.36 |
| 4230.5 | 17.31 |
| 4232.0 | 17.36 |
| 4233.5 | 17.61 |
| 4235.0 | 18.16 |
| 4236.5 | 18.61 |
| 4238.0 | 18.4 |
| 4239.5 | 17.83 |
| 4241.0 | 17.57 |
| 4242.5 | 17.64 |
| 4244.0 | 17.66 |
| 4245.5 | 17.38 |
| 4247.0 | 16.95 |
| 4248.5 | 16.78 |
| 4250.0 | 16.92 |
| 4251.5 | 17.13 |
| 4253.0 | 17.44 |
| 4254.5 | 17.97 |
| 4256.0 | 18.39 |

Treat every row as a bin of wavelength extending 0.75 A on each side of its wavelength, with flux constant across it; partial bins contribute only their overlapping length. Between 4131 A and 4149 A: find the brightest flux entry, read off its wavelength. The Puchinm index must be 4134.5 A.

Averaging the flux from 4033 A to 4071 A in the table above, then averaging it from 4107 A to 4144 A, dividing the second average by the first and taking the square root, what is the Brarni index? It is 0.95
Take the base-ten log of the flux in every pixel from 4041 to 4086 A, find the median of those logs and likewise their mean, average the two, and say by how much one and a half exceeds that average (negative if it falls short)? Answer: 0.23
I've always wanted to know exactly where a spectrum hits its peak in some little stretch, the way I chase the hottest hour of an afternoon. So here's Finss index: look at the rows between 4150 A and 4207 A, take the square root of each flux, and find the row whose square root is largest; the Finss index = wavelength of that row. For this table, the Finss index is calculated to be 4151.0 A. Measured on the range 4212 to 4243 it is 4218.5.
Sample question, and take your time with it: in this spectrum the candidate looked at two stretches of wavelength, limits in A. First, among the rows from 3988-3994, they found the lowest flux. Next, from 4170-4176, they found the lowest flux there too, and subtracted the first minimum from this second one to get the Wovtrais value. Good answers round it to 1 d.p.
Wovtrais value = -1.3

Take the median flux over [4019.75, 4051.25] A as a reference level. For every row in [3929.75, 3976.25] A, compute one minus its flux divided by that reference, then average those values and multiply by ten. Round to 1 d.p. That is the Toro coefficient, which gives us 1.9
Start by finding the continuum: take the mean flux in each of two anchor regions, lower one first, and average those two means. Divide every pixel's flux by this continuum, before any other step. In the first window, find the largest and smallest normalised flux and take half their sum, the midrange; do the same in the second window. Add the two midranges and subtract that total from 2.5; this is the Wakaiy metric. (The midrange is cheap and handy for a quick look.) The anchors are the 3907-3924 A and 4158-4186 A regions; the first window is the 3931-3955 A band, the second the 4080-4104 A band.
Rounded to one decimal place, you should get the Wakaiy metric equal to 0.7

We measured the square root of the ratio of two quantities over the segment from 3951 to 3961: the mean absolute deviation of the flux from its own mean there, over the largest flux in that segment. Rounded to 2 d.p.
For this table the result 0.17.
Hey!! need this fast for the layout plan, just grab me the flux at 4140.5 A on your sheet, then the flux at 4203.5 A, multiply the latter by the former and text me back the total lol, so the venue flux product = 338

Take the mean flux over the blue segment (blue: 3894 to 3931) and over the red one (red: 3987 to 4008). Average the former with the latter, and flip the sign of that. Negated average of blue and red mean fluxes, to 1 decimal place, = -18.4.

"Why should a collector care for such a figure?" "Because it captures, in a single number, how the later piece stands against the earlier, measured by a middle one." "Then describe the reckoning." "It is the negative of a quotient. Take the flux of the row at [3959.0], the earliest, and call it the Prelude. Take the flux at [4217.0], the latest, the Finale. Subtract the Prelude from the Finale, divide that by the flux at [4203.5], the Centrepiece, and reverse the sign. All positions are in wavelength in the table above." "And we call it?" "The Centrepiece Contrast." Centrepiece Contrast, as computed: -0.11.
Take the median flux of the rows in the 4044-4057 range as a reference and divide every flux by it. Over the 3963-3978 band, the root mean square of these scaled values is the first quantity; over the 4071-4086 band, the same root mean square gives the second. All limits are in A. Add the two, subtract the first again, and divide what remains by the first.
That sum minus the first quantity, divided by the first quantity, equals 1.5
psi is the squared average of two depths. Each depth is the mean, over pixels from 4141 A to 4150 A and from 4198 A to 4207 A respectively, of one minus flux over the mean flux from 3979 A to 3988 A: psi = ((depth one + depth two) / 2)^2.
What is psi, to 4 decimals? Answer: 0.0050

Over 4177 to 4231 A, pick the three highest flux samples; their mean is 19.7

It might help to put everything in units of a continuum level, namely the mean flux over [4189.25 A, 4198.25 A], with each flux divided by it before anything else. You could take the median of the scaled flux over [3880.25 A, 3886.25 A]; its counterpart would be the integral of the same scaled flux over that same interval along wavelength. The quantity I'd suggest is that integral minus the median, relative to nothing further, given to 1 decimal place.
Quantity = 3.5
